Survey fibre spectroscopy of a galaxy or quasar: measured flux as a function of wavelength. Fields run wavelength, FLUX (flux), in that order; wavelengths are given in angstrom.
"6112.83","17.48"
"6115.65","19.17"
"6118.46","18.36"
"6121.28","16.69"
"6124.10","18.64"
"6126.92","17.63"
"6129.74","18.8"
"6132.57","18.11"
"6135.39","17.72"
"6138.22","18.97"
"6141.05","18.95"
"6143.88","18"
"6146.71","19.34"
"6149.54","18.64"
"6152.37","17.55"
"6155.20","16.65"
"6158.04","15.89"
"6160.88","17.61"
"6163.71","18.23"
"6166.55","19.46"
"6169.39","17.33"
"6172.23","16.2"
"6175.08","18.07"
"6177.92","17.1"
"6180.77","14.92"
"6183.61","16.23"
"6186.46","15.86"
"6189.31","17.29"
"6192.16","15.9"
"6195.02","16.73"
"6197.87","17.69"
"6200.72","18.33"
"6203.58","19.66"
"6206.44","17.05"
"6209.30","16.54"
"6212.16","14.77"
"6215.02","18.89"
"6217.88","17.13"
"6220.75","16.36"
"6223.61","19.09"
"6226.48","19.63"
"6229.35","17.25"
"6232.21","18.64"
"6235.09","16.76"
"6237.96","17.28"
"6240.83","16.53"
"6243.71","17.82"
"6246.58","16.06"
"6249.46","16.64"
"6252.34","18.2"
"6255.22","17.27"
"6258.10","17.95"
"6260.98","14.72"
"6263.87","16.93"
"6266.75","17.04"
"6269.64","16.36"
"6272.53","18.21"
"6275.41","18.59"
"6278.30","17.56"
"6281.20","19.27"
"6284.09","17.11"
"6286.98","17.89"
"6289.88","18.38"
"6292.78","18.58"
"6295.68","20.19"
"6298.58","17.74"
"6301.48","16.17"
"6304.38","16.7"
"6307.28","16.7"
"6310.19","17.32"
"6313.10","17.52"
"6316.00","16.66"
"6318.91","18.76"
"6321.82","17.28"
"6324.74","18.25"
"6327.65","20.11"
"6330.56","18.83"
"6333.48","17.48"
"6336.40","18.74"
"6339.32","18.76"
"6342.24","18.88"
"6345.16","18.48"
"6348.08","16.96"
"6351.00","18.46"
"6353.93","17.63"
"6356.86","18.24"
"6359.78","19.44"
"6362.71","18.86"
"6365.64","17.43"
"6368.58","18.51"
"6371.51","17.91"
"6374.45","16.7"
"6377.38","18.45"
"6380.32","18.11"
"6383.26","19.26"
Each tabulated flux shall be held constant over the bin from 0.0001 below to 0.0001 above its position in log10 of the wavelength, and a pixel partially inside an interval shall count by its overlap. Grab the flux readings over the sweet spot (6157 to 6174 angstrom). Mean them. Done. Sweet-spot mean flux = 17.5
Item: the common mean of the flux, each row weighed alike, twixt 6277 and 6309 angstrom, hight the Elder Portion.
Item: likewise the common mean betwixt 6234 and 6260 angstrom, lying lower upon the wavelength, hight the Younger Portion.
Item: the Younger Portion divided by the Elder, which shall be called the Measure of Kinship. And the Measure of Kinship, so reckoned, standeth 0.96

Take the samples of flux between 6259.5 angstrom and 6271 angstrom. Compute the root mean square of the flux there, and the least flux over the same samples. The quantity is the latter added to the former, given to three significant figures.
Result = 31.0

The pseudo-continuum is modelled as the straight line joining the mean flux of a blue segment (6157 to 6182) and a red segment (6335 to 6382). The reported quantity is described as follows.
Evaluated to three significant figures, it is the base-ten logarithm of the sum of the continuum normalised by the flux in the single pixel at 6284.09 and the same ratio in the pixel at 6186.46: 0.329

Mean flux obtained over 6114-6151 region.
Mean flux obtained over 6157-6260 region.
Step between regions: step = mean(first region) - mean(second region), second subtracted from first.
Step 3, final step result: 1.1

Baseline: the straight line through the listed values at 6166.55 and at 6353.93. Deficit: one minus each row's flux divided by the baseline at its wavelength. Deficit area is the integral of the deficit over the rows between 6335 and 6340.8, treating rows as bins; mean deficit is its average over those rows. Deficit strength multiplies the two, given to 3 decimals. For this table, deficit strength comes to 0.017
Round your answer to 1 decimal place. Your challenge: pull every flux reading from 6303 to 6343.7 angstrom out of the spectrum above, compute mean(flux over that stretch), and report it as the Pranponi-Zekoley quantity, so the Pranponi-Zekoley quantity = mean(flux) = 18.0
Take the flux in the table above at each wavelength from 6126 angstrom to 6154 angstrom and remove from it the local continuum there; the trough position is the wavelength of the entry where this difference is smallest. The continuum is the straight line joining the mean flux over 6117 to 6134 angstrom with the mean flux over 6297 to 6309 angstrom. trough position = 6126.92 angstrom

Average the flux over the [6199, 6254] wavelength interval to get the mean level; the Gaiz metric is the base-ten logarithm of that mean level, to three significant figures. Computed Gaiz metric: 1.24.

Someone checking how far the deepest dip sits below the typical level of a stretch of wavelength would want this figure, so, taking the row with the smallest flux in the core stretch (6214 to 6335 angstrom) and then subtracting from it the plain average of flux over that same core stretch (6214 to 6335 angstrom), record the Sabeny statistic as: -2.94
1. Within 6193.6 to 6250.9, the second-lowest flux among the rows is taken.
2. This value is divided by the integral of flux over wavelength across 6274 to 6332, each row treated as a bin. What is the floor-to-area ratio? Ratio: 0.0154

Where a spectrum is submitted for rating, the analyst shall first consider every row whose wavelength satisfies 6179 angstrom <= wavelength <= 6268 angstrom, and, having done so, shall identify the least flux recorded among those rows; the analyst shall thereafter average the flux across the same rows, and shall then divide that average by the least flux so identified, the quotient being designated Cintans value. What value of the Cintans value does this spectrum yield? 1.16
